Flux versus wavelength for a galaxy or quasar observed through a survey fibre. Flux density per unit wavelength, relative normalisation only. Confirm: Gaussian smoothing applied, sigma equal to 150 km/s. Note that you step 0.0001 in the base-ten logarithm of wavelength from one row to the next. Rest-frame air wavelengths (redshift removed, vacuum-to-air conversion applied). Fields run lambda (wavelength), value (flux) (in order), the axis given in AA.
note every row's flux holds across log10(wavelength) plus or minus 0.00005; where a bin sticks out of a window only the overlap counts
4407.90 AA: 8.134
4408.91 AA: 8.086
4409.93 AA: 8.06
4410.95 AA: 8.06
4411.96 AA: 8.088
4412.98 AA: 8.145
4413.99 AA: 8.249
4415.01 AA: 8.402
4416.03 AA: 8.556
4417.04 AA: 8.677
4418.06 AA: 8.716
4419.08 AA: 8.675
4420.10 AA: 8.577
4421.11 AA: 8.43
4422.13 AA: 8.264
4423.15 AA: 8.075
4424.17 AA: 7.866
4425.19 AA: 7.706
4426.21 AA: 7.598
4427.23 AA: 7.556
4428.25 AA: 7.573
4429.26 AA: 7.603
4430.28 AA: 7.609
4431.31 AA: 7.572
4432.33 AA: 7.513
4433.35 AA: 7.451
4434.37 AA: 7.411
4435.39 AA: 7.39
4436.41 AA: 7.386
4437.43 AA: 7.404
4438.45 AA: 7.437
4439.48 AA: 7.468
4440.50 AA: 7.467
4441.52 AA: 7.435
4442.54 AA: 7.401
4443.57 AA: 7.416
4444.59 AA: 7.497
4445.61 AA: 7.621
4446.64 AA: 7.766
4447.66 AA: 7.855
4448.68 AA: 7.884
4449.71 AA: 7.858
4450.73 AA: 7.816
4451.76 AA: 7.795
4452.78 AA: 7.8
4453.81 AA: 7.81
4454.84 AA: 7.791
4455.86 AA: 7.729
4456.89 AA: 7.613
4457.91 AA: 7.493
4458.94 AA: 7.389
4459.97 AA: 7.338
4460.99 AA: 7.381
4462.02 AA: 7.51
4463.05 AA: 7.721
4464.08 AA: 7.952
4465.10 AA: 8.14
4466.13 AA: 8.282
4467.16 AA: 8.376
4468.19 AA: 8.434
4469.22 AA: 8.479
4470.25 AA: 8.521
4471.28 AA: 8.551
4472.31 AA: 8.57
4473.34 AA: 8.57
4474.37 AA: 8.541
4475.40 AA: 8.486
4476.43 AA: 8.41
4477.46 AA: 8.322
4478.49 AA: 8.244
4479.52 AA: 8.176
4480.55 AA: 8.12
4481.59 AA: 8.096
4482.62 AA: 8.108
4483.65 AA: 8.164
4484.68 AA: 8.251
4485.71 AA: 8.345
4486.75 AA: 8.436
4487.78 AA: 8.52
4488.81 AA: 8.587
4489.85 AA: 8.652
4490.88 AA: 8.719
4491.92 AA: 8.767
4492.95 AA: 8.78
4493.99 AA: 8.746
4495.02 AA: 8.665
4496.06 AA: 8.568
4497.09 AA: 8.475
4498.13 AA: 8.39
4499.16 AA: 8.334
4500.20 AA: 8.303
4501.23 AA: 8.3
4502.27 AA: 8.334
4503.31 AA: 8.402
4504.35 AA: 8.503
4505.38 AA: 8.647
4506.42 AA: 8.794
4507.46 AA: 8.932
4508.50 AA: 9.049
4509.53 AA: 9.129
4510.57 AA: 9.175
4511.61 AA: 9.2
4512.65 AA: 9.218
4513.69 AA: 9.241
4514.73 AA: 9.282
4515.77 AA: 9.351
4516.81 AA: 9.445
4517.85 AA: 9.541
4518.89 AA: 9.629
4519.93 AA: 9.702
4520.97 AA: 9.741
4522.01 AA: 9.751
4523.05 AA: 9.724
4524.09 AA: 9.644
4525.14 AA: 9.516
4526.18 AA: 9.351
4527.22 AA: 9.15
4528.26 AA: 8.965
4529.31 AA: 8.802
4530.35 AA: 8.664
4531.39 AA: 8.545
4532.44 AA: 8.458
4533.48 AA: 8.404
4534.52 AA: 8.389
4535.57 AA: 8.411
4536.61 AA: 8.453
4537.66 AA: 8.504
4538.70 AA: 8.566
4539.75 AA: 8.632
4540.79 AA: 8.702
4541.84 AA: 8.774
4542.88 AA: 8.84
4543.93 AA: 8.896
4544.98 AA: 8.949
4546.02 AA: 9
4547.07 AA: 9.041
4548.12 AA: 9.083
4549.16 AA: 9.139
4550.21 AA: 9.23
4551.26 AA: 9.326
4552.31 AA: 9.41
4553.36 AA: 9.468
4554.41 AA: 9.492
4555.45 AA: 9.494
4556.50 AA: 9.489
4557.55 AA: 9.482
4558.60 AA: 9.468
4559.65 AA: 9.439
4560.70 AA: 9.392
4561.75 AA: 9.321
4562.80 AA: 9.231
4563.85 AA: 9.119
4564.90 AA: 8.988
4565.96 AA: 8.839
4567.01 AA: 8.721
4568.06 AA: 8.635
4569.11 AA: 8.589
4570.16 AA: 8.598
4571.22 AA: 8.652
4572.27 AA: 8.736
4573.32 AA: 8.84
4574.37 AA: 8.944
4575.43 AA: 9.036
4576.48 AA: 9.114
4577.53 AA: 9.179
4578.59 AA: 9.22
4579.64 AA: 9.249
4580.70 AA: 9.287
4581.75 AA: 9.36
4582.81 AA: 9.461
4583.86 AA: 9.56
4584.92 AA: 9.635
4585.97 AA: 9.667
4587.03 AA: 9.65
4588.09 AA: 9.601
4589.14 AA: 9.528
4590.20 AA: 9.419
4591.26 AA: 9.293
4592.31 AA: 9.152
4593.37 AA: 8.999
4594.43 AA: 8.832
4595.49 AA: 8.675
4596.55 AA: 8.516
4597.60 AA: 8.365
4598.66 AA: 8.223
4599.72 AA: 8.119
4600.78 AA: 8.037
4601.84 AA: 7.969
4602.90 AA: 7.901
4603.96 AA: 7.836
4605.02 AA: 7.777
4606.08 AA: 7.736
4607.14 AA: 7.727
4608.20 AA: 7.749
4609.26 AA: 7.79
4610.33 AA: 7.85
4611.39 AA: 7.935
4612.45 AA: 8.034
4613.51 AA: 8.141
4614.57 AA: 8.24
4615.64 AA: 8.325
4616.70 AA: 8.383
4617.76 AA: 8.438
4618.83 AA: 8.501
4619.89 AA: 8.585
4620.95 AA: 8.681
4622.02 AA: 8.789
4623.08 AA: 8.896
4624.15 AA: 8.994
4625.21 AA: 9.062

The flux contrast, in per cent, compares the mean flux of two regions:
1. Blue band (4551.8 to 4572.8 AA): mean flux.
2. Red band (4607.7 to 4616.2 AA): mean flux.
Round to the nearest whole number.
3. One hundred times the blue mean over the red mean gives 114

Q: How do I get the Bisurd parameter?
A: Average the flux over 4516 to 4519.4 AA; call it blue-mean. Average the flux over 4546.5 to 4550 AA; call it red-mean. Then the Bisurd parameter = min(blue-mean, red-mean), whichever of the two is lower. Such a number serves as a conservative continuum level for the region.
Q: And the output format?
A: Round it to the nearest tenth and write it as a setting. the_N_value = 9.1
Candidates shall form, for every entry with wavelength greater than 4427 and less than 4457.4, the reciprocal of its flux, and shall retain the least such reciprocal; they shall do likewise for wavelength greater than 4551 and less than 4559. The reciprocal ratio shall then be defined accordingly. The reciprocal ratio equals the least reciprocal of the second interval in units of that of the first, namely 0.83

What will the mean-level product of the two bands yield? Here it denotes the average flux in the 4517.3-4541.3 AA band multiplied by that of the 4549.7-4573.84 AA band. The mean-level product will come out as 82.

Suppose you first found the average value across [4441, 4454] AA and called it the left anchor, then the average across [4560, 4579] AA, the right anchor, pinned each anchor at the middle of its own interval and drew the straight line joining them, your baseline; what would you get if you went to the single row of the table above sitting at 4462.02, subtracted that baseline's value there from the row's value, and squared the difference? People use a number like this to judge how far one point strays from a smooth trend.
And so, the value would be 0.11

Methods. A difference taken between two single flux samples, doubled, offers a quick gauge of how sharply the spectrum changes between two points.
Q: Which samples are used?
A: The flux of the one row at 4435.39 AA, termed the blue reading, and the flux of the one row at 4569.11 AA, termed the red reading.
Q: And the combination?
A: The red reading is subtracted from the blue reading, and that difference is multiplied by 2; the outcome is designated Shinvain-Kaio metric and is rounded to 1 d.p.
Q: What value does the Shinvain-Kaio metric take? -2.4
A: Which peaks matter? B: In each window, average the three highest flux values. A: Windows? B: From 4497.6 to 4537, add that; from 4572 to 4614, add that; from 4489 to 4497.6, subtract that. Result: 10.6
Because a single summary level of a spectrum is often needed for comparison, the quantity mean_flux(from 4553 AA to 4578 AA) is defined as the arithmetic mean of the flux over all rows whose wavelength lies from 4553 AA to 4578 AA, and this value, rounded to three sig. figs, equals 9.09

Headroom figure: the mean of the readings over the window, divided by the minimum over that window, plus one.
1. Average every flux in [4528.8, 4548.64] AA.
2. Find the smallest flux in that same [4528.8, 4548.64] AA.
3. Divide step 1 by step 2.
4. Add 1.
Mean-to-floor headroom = 2.04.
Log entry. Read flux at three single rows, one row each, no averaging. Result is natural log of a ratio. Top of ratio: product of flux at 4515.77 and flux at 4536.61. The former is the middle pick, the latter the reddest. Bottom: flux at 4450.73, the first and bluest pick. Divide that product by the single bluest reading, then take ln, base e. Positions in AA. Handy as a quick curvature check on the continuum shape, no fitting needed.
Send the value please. 2.31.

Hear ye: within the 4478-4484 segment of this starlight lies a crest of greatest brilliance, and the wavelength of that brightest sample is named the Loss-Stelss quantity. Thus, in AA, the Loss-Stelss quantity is 4478.49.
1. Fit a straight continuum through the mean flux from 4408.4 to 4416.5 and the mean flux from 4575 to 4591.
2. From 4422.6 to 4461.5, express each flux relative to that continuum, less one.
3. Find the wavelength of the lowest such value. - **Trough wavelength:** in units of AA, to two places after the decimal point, 4459.97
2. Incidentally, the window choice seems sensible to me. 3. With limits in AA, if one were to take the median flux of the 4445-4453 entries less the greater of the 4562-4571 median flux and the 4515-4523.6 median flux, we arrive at -1.9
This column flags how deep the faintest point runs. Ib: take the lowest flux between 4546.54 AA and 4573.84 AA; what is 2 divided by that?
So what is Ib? 0.233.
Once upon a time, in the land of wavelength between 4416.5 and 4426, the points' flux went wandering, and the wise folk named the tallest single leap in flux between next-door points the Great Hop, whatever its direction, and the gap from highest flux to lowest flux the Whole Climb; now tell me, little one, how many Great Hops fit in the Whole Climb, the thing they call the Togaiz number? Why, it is 4.8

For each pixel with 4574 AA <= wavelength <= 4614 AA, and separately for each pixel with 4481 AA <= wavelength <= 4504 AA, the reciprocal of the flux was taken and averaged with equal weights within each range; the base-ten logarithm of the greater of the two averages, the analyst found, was -0.93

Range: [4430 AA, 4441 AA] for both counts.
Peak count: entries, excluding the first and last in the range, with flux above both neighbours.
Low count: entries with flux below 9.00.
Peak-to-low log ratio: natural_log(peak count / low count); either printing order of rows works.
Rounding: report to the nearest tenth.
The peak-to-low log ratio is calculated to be -2.4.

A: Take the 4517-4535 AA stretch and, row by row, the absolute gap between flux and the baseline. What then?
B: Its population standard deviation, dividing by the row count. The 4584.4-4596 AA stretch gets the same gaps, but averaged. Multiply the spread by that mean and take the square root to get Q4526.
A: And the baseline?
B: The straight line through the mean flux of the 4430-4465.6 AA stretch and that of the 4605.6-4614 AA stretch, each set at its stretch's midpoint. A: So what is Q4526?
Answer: 0.88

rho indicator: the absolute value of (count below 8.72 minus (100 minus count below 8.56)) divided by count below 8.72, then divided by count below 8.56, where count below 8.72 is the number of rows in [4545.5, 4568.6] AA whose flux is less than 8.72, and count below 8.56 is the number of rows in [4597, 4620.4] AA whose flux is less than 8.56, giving 3.7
